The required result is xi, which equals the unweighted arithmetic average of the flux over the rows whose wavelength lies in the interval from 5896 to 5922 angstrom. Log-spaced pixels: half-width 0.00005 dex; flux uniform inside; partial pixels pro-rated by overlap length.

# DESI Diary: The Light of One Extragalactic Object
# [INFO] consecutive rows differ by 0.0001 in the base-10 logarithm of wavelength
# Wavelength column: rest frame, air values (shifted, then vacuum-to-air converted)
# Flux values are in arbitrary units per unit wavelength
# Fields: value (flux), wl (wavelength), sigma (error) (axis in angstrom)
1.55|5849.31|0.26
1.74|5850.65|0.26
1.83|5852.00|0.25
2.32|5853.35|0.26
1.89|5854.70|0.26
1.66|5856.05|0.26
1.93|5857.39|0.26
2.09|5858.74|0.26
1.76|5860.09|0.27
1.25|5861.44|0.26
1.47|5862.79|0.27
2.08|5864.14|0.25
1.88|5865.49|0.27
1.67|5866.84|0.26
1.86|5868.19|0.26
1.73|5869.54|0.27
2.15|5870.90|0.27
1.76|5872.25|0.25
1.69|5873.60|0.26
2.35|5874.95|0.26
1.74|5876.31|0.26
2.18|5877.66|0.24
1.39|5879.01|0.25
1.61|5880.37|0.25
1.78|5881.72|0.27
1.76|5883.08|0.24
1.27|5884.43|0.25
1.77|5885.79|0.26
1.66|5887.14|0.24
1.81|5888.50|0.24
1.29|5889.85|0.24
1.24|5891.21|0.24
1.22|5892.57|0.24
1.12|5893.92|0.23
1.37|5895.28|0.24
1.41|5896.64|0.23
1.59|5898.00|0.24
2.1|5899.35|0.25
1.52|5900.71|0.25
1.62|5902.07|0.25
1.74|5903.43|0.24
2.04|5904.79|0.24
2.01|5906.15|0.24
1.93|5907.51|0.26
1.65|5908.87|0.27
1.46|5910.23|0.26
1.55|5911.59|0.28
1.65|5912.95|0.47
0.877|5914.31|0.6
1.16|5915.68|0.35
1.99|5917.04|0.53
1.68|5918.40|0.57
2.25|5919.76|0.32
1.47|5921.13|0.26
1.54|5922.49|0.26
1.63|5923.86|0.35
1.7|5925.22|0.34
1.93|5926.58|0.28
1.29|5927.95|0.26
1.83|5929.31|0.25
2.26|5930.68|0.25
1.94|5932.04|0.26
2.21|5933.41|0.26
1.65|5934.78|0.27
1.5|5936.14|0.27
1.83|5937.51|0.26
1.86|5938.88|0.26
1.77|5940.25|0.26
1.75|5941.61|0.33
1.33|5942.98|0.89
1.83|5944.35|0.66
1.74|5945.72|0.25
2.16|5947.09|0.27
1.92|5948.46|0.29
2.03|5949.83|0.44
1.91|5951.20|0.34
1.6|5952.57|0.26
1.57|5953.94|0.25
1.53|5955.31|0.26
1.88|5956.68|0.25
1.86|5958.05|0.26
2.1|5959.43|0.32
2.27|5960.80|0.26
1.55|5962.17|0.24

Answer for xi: 1.67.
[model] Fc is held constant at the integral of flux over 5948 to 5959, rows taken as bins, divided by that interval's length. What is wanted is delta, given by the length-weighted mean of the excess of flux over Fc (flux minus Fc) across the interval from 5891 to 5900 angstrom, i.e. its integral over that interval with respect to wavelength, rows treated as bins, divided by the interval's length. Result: -0.35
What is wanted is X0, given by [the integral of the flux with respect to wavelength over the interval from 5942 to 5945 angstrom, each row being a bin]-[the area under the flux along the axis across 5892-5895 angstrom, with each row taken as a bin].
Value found 1.2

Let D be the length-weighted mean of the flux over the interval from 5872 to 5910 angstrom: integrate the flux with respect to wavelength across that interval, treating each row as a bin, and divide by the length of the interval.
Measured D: 1.662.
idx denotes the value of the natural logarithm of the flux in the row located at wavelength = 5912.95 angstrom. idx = 0.50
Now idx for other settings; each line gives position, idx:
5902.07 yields 0.48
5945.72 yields 0.55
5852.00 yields 0.60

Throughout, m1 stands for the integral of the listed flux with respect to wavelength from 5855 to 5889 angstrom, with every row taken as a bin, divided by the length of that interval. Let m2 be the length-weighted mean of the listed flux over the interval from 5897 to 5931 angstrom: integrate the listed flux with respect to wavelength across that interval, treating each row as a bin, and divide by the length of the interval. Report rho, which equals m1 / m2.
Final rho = 1.05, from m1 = 1.77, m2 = 1.69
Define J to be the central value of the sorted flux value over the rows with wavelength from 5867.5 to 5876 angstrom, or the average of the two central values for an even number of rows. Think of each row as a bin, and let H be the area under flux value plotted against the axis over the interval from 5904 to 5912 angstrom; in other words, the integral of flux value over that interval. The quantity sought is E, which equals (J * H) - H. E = 11.5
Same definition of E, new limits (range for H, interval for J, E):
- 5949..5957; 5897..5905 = 9.5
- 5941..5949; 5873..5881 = 10.2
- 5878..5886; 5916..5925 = 8.4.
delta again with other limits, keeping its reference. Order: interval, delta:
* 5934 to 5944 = -0.11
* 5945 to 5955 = 0.04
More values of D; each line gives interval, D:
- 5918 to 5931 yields 1.745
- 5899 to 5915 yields 1.669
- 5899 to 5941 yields 1.727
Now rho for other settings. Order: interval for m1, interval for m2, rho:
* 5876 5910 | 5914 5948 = 0.94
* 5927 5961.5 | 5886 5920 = 1.15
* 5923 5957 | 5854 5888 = 1.00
